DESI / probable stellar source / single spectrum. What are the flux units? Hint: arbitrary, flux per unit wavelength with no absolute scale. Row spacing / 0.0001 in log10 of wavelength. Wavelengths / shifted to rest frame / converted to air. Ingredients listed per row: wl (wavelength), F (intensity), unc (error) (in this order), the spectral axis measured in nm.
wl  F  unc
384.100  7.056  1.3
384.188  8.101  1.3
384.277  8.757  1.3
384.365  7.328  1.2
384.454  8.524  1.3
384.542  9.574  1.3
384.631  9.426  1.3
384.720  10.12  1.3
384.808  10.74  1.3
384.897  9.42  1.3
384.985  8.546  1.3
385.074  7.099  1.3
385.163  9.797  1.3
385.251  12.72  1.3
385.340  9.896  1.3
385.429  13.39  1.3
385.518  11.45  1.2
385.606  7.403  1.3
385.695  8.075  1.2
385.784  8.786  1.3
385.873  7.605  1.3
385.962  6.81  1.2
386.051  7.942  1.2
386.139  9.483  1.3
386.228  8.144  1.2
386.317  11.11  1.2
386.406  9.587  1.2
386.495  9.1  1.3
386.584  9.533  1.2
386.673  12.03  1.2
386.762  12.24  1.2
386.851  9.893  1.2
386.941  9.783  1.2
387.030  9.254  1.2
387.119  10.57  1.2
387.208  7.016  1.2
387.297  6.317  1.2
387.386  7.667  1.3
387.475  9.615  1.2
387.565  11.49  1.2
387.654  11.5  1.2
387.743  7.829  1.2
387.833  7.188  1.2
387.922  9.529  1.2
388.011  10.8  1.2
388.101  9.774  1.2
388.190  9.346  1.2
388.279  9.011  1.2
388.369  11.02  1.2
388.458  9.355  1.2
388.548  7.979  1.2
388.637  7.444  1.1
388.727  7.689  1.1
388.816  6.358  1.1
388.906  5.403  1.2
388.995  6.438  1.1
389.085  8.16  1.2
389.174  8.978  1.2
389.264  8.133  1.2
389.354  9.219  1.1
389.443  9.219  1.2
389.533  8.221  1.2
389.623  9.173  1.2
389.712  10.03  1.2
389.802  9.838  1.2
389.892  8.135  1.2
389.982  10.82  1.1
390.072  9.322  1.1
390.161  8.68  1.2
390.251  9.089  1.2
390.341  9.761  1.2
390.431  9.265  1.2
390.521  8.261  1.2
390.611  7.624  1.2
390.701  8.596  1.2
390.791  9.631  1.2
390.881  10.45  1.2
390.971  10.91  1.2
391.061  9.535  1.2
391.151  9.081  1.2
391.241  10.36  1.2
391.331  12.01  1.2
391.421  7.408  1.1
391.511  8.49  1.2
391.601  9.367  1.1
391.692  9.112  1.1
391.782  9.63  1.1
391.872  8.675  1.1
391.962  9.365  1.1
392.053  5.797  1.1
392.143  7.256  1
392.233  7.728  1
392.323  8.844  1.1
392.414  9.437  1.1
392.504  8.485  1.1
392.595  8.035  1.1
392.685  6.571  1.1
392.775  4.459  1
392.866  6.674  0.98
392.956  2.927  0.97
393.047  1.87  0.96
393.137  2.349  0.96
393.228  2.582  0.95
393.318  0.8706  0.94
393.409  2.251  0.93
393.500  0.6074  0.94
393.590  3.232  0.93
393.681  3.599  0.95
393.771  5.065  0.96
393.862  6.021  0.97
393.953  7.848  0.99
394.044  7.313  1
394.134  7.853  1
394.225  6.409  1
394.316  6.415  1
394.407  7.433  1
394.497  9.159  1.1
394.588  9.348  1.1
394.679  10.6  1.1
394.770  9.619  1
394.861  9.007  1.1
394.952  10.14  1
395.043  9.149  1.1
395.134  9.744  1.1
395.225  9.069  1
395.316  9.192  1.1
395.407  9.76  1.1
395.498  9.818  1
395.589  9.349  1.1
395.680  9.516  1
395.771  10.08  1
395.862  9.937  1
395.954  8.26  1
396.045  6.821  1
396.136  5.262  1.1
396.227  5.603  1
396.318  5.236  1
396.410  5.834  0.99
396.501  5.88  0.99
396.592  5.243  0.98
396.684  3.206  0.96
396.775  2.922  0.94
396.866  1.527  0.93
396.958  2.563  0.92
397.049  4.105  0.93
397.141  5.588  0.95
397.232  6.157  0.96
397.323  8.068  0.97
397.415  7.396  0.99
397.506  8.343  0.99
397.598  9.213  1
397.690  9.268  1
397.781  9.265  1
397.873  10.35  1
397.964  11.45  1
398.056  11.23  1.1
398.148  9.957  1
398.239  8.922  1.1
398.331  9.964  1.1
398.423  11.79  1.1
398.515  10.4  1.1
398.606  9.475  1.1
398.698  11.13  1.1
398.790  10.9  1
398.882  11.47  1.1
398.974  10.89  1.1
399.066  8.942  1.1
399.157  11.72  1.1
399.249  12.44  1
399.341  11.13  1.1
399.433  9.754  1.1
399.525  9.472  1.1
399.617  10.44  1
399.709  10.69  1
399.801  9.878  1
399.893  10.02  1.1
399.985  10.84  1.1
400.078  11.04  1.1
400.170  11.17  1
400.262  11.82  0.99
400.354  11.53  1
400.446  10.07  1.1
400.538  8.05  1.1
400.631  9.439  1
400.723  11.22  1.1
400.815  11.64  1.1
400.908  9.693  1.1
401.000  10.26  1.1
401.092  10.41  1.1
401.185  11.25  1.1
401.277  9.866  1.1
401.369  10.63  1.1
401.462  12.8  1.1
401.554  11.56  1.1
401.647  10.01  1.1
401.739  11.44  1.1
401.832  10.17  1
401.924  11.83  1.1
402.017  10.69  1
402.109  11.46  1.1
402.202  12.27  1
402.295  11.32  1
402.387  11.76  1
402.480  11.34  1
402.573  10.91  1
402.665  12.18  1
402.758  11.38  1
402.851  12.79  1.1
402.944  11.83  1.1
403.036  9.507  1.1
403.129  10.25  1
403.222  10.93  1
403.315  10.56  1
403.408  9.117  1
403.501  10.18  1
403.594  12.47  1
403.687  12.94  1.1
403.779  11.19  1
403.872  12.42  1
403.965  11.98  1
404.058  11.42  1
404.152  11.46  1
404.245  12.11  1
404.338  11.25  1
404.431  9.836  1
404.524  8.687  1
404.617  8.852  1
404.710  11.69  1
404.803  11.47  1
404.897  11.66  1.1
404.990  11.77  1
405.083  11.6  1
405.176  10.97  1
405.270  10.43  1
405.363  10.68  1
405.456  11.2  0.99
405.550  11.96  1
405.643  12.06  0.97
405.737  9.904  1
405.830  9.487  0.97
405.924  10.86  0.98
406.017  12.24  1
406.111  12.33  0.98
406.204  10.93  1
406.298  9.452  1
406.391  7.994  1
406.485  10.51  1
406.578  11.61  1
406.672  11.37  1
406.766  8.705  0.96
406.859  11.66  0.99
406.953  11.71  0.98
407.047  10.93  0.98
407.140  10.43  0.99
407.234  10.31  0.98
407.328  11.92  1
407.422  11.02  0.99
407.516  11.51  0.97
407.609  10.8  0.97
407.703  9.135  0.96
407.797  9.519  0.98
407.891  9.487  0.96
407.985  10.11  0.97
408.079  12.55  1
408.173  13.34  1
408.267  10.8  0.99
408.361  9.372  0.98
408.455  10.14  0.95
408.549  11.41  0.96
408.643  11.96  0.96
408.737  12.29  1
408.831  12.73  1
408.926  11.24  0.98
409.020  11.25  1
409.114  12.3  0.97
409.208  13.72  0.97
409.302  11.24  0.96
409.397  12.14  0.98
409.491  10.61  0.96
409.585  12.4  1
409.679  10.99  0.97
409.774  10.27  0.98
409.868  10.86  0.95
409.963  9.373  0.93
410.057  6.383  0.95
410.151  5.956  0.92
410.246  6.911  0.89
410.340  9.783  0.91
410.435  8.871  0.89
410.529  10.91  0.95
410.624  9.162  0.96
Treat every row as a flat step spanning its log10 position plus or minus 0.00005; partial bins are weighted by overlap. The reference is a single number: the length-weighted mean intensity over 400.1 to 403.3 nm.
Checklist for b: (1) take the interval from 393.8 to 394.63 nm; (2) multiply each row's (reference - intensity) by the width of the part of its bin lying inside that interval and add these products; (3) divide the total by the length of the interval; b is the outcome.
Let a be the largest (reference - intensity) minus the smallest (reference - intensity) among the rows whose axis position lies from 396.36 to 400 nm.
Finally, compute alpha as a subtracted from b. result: -7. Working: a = 10.9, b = 3.5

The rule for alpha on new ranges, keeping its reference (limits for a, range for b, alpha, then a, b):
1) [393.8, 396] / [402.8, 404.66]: -5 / 4.6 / 0.0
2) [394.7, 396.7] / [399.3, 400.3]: -7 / 6.9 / 0.4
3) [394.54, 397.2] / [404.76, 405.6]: -9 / 9.1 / -0.3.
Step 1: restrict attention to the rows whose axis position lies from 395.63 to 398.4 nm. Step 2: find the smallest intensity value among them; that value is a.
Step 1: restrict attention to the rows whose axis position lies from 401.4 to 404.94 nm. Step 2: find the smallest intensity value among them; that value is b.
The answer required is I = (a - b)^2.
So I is 51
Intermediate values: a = 1.527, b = 8.687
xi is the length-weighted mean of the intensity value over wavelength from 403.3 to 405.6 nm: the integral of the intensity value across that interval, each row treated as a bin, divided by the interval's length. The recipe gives 11.1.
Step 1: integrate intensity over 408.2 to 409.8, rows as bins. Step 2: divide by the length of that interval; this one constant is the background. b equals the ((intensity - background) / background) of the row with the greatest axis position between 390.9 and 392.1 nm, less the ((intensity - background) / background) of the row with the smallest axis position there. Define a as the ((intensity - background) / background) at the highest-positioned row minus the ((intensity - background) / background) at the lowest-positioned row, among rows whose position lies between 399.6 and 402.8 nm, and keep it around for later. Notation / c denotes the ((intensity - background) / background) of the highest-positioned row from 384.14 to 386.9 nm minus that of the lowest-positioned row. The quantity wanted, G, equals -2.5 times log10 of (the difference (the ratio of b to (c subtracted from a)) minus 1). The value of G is -1.7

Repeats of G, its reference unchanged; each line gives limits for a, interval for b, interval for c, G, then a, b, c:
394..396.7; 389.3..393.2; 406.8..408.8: 0.9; -0.36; -0.6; 0.05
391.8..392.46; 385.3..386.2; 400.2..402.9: 0.0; 0.07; 0.0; 0.08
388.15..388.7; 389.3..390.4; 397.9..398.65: -2.0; -0.17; 0.0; -0.17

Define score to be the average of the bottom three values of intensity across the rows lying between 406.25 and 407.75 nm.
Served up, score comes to 9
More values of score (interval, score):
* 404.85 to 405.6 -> 11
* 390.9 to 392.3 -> 7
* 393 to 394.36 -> 1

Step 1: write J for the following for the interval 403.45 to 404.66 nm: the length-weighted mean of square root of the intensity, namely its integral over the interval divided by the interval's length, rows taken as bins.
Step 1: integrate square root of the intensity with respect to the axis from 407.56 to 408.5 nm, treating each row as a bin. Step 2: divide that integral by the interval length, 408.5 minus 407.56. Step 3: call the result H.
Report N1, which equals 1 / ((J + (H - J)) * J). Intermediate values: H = 3.2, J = 3.3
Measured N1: 0.093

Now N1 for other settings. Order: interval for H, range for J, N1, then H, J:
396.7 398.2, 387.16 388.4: 0.127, 2.6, 3.0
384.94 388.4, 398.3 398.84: 0.100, 3.1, 3.3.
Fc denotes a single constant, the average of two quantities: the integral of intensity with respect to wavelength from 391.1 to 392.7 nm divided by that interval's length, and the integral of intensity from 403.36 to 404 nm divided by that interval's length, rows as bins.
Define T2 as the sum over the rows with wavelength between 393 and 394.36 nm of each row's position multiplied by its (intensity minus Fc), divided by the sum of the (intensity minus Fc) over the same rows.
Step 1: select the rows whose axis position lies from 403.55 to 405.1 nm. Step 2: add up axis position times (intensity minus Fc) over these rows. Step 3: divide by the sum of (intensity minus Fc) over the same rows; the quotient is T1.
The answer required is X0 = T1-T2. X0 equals 10.65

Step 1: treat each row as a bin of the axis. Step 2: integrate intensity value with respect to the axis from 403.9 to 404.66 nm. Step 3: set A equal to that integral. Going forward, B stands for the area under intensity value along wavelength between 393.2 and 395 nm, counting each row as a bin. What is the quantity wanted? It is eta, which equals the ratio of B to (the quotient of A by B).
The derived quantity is 16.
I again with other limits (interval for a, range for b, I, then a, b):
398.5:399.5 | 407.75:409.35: 0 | 8.942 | 9.372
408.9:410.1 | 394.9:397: 24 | 6.383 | 1.527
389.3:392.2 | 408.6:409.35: 30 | 5.797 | 11.24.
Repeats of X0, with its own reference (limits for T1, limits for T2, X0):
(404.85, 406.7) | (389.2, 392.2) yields 14.76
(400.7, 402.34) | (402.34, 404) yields -1.56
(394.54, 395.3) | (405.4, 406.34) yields -10.83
